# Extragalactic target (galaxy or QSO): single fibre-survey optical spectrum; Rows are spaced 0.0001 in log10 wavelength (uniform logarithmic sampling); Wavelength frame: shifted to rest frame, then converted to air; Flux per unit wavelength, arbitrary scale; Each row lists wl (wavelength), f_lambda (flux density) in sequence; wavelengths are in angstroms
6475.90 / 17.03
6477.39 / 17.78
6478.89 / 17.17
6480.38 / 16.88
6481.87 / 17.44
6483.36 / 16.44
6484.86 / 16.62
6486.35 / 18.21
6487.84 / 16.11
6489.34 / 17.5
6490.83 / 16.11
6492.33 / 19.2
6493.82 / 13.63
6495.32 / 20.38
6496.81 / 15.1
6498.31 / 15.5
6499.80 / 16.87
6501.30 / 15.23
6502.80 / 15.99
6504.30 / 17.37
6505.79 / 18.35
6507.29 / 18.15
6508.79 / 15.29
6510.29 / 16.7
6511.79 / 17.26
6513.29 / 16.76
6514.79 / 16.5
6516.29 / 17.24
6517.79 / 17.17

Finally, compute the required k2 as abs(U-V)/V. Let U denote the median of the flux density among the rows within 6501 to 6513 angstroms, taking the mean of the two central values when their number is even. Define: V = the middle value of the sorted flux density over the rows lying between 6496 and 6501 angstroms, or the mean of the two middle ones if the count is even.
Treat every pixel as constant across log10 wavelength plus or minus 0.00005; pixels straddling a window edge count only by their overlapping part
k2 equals 0.095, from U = 17.0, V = 15.5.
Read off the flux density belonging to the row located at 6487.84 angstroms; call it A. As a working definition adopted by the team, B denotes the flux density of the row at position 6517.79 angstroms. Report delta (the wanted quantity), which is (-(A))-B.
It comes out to -33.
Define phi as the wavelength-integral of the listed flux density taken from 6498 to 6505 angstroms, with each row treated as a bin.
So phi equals 114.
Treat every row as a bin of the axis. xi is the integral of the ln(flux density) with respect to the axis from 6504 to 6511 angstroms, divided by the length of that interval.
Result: 2.84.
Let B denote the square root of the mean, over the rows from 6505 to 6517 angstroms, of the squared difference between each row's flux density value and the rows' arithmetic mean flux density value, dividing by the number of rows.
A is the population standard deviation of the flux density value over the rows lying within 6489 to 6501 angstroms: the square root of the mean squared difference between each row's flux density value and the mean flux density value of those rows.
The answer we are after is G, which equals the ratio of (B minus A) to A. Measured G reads -0.6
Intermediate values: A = 2.07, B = 0.9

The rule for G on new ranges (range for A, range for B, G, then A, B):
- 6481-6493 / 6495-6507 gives 0.7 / 1.03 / 1.7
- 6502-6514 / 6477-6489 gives -0.3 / 0.96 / 0.7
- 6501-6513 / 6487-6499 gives 0.8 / 1.13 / 2.1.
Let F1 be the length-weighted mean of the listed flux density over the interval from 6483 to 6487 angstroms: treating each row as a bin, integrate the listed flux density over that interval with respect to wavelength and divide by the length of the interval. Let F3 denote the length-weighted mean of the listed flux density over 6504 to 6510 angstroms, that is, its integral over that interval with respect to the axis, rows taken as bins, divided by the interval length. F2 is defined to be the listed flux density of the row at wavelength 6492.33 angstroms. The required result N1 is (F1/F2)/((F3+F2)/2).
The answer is 0.049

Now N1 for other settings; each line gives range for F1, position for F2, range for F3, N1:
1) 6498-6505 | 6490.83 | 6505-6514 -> 0.061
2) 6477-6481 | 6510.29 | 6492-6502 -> 0.062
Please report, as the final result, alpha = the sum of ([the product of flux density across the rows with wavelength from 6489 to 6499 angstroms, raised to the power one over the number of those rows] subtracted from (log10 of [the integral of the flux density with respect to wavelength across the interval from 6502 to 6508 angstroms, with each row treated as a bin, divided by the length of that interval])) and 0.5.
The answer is -14.9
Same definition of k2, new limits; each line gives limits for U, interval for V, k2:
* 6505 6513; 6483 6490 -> 0.039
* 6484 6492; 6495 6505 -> 0.039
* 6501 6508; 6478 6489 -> 0.029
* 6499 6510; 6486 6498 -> 0.004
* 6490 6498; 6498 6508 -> 0.045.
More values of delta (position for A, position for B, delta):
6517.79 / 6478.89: -34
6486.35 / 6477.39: -36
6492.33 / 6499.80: -36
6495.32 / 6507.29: -39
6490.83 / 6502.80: -32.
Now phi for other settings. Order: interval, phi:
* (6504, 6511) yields 120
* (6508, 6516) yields 132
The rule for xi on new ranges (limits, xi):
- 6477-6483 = 2.85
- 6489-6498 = 2.82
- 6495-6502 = 2.79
